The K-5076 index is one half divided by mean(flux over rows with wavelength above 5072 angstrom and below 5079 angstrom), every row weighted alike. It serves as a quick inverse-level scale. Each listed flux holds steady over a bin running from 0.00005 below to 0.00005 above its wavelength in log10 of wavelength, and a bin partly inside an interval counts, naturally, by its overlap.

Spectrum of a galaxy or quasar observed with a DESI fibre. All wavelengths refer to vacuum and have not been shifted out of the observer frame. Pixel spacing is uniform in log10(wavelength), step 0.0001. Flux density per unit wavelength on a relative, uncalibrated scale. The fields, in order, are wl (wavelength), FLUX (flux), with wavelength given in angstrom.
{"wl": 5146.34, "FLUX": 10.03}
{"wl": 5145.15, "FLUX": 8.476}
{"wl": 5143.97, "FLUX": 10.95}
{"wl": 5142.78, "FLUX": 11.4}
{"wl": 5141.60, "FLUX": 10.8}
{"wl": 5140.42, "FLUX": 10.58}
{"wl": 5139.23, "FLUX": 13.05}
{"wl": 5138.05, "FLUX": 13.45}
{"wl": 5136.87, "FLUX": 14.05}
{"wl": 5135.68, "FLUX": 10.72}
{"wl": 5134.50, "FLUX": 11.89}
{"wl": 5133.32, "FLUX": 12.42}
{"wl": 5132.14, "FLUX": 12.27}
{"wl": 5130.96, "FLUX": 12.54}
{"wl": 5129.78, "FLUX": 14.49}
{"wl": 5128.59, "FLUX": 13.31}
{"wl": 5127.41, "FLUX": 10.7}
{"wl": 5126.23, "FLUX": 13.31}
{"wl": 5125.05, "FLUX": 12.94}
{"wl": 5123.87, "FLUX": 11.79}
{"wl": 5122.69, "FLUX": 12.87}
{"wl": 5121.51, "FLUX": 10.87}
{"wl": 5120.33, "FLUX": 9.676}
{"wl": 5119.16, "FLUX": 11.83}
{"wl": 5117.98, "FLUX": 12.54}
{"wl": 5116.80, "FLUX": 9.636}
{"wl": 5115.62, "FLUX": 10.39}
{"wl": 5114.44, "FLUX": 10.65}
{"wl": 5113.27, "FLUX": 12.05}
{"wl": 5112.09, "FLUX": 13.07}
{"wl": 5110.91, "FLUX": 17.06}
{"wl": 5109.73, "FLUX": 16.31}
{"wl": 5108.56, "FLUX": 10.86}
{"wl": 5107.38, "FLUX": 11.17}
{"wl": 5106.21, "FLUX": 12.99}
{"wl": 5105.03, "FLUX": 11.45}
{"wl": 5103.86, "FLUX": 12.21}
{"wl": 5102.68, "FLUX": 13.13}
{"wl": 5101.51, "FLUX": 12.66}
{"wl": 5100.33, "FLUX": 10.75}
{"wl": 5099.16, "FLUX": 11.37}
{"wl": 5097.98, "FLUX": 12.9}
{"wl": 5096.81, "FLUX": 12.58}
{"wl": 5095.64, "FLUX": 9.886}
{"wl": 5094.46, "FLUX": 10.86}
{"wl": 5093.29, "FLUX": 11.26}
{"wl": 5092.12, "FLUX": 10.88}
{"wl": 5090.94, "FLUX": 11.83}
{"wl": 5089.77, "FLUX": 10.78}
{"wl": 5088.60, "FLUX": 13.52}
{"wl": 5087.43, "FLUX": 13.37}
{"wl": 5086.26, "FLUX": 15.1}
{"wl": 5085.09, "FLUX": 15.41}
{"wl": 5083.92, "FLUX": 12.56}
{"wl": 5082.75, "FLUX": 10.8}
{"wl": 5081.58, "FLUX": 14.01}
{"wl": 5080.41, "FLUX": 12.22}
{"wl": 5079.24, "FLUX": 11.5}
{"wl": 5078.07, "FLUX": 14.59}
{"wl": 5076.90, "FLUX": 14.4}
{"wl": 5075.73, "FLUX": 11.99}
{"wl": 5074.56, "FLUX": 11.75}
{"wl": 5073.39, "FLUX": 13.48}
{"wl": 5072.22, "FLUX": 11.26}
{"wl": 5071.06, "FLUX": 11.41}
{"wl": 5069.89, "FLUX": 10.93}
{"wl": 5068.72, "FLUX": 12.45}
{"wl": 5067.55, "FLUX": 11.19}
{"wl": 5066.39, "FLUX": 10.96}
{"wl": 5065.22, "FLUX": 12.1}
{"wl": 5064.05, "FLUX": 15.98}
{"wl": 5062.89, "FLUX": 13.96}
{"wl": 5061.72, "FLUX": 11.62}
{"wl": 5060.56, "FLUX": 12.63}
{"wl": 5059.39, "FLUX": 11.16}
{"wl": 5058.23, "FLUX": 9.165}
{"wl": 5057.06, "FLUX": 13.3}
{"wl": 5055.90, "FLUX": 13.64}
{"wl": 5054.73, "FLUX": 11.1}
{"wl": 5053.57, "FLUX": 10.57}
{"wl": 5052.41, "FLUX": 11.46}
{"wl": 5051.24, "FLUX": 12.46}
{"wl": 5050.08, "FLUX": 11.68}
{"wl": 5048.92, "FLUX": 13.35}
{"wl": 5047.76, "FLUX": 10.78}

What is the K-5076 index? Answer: 0.0387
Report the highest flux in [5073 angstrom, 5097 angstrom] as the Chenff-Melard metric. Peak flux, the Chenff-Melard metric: 15.41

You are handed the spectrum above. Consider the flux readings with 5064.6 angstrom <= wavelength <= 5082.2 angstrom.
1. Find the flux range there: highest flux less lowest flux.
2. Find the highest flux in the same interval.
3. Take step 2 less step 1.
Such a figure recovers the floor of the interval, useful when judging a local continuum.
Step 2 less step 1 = 10.9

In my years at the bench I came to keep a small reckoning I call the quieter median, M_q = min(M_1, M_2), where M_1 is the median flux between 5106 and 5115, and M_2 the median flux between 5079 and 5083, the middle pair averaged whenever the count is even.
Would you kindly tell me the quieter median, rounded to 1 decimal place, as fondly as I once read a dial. 11.9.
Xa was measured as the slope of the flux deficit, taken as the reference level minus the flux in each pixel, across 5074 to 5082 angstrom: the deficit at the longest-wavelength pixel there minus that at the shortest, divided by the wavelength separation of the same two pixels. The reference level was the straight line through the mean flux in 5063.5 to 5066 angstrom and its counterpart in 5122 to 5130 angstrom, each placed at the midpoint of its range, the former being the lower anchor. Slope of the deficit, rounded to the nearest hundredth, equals -0.34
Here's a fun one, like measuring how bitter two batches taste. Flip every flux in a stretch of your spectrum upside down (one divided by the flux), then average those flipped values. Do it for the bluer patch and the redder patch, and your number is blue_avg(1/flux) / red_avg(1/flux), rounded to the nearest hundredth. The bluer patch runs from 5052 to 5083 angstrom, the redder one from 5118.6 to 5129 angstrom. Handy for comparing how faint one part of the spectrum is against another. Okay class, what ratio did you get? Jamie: 0.98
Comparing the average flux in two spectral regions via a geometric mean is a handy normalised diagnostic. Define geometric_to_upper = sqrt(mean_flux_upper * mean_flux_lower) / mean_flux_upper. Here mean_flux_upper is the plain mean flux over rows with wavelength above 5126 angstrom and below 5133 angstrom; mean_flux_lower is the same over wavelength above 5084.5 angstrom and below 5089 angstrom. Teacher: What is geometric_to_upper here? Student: 1.06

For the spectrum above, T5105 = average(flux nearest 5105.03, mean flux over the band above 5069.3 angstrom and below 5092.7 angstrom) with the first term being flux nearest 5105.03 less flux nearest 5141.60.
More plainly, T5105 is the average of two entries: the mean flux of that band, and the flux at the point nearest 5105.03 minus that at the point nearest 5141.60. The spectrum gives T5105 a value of 6.6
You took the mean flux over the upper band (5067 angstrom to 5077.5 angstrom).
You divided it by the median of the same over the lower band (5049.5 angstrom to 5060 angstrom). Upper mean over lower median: 1.06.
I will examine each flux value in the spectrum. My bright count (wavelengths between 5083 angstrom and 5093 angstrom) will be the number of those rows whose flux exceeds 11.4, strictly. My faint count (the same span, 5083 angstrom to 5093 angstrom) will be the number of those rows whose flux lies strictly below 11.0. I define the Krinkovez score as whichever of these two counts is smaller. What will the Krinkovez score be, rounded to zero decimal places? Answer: 2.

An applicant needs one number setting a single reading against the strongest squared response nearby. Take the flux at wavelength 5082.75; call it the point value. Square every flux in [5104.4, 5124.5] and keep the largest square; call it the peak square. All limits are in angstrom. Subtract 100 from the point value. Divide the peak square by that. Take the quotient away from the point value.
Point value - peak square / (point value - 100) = 14.1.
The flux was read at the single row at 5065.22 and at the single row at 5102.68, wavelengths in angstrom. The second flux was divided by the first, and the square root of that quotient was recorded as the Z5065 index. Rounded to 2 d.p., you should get 1.04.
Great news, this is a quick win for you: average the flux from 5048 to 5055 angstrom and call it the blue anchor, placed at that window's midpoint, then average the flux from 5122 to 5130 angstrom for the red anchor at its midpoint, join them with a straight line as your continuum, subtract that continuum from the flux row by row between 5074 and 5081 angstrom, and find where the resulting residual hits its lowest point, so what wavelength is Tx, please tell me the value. 5079.24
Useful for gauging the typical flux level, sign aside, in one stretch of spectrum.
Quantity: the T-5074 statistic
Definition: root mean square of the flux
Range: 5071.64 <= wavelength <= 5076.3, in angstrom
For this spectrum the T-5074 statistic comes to 12.1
